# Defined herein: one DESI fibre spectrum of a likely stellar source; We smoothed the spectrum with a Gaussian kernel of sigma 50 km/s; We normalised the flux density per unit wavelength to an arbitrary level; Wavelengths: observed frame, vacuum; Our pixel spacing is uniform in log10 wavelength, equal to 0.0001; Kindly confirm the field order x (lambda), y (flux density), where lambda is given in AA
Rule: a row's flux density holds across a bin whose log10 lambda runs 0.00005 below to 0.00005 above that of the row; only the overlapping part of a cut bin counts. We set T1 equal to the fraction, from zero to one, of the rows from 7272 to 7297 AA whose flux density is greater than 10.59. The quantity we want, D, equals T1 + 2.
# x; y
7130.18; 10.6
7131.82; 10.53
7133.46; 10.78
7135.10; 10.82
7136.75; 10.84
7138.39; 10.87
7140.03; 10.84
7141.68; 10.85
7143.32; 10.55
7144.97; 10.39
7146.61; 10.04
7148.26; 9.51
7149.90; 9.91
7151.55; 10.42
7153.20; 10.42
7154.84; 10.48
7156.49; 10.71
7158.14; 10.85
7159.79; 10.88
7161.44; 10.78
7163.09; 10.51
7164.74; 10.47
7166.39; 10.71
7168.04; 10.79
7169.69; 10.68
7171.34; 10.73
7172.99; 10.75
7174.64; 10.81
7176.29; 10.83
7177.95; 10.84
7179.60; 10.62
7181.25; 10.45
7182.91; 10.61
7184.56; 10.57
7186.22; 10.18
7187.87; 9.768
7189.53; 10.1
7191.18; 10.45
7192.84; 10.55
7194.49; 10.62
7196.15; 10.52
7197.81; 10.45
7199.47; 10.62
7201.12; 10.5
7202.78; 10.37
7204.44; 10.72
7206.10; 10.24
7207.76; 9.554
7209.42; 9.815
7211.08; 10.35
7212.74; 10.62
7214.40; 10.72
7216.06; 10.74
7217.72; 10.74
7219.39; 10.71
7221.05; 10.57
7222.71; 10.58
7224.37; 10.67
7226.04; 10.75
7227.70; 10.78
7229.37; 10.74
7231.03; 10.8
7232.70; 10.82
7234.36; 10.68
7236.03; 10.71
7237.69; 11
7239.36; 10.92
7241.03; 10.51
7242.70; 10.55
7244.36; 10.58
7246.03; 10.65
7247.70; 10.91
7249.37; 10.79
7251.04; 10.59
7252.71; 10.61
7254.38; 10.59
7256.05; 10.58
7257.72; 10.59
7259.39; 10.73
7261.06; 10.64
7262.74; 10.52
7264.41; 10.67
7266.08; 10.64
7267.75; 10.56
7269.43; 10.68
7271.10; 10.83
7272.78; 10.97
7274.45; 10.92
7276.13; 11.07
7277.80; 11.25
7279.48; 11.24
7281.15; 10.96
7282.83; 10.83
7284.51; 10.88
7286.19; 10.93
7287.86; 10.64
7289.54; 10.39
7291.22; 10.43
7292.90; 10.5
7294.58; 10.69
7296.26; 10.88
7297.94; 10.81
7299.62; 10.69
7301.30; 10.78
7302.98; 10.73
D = 2.80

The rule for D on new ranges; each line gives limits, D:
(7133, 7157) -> 2.47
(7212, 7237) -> 2.87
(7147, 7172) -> 2.53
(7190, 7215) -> 2.33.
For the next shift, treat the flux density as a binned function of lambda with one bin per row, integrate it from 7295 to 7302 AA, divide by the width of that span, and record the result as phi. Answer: 10.8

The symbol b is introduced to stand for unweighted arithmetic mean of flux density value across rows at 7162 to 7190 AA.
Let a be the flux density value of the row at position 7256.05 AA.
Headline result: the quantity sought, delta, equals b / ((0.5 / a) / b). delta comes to 2357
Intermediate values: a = 10.58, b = 10.6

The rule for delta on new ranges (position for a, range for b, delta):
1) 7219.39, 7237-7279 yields 2468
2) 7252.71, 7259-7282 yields 2491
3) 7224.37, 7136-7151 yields 2318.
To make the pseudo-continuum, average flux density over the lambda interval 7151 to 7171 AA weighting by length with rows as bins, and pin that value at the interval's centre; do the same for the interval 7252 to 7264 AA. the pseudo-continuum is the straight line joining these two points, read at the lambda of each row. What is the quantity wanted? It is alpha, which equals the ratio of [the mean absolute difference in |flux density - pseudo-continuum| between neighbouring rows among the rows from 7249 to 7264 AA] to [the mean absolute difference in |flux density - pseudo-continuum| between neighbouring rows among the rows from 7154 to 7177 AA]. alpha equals 0.86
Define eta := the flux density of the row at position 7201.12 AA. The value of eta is 10.5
